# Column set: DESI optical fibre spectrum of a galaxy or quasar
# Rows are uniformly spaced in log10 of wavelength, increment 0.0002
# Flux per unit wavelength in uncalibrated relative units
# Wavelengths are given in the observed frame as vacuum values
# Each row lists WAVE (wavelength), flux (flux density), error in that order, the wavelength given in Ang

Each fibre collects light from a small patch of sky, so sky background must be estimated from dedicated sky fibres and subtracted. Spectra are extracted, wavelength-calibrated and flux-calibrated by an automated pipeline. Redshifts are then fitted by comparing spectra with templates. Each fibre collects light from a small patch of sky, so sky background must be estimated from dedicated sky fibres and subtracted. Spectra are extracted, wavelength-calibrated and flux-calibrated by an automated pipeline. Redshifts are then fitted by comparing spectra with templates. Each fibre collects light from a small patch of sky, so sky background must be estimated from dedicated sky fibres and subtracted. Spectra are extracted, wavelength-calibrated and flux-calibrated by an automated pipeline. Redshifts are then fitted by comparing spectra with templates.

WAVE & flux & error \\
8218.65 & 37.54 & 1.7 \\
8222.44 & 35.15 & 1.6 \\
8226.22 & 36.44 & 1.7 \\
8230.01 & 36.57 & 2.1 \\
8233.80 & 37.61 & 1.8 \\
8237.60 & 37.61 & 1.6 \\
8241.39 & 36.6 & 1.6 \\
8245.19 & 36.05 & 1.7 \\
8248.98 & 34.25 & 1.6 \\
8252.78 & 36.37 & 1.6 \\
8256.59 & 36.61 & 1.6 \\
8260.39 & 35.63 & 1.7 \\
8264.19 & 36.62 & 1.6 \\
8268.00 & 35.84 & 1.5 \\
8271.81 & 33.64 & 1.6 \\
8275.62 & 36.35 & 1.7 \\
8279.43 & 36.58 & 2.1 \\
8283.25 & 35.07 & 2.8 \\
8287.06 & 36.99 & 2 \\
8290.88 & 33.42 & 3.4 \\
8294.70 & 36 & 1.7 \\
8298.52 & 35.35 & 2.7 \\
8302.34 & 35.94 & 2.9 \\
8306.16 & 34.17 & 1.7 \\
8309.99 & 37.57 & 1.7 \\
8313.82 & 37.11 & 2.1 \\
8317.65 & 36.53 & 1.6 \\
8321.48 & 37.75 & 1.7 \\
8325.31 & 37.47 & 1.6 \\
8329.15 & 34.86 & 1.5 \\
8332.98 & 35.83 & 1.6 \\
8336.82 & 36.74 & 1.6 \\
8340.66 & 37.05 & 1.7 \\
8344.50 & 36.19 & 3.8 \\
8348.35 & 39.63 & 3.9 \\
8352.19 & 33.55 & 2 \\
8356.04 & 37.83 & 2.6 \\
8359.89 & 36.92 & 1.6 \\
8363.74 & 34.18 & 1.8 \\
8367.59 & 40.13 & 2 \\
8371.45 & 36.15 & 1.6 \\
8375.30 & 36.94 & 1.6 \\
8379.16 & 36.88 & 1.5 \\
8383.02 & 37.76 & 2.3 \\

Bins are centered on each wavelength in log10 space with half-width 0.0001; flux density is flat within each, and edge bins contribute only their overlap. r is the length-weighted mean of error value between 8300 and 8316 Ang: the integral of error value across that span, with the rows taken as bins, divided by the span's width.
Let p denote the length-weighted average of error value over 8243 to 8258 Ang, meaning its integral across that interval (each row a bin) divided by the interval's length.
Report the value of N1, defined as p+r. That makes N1 3.73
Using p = 1.6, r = 2.1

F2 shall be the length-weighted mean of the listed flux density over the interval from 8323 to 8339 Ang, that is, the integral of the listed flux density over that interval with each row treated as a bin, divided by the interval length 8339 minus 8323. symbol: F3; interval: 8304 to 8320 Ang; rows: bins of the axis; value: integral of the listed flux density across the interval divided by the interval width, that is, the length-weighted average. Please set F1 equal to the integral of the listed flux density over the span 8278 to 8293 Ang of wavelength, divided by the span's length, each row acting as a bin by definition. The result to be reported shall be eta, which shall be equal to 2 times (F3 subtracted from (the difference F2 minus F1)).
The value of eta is -71.1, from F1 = 35.5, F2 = 36.3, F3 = 36.4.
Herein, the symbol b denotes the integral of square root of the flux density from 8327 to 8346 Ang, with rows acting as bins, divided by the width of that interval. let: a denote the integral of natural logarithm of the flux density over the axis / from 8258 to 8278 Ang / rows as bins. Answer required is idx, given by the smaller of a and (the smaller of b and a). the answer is 6.01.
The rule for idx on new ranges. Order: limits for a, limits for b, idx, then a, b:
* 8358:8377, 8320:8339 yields 6.04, 68.52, 6.04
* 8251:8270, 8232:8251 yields 6.03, 68.17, 6.03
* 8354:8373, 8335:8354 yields 6.05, 68.58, 6.05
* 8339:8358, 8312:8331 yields 6.06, 68.49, 6.06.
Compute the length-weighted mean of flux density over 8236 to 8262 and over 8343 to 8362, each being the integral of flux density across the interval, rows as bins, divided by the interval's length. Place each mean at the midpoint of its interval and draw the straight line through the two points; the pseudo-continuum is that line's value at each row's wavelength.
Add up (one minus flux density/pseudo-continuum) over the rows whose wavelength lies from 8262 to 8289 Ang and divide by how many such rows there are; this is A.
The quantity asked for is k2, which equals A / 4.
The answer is 0.003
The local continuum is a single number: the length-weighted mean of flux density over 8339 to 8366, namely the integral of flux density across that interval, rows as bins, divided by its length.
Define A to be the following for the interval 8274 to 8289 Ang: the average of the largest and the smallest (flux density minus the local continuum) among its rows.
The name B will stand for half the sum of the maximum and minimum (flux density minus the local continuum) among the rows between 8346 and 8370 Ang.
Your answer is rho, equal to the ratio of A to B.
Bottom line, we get -1.5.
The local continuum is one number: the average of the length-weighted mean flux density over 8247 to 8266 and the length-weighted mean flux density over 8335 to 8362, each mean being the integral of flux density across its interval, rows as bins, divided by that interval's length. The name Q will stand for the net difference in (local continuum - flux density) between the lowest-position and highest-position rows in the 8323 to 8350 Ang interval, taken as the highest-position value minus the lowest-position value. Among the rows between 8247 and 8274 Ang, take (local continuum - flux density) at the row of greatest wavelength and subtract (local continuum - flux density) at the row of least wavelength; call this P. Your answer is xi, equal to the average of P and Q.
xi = -1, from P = 1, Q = -2.2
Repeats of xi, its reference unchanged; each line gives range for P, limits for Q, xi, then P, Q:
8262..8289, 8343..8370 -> -2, 0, -3.9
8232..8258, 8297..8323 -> -1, 1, -2.4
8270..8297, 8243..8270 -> -1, -2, 0.2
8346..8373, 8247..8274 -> 2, 3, 0.6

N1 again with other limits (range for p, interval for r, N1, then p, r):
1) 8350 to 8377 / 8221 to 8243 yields 3.65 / 1.9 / 1.7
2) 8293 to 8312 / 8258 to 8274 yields 3.75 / 2.1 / 1.6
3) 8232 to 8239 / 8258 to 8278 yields 3.34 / 1.7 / 1.6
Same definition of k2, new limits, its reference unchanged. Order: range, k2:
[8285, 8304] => 0.006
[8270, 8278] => 0.009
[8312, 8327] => -0.004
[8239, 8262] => 0.002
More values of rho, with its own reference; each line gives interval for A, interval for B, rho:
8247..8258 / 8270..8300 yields 0.8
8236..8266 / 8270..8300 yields 0.4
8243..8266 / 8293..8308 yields 0.8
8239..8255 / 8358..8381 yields -1.7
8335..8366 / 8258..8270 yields -0.2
